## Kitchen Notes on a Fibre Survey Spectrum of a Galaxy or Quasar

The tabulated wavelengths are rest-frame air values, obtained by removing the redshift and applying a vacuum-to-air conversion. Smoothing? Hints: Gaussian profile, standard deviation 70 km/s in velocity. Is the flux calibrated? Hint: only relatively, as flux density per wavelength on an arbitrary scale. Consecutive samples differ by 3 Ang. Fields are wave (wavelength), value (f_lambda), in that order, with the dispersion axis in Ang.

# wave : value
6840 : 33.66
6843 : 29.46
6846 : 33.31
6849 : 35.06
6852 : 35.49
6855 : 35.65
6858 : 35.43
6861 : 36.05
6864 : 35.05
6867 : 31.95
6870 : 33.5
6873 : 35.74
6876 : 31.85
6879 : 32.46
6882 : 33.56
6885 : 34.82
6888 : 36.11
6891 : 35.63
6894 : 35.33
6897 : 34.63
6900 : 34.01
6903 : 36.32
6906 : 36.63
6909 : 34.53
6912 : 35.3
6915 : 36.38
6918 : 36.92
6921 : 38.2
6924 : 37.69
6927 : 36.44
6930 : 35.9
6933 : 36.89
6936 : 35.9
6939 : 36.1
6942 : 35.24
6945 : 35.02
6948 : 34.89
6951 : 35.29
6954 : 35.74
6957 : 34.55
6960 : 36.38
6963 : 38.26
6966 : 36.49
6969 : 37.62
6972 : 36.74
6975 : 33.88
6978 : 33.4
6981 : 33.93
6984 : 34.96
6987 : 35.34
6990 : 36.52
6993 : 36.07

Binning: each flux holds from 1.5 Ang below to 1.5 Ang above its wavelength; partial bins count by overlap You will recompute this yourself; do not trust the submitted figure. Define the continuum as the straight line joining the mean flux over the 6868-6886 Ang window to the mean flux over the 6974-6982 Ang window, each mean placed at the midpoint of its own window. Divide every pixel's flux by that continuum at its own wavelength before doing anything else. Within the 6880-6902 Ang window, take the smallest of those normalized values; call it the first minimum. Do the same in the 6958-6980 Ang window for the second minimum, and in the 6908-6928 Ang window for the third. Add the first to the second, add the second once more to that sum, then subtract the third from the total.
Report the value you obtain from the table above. 1.95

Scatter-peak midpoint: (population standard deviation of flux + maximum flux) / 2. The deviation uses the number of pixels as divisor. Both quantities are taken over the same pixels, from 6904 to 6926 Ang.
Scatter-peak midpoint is 19.7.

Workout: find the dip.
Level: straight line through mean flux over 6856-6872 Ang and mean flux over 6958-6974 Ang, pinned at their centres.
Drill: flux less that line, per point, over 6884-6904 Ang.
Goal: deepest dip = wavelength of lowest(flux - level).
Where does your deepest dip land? 6900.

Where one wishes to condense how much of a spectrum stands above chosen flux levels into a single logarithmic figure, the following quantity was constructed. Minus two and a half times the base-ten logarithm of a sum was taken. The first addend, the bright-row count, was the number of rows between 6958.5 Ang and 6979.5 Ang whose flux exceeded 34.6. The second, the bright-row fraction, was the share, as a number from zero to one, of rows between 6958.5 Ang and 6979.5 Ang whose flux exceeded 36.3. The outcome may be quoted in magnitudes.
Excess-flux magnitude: -1.89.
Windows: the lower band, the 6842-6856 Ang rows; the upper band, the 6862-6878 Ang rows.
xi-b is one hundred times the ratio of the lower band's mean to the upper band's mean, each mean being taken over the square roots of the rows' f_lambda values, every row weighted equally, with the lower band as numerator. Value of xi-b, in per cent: 100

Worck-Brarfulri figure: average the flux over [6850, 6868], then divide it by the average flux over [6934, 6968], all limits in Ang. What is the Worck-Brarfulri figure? 0.98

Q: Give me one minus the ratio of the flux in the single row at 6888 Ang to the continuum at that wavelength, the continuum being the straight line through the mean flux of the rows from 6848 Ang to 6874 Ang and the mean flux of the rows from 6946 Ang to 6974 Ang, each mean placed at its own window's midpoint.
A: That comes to -0.025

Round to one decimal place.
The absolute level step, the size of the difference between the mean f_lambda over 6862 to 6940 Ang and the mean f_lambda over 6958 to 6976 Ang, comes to 1.3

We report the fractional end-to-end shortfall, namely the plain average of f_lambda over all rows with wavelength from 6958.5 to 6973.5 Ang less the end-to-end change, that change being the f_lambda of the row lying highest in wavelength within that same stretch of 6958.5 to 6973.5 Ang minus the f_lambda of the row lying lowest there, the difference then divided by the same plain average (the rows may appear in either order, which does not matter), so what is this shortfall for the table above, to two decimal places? 0.99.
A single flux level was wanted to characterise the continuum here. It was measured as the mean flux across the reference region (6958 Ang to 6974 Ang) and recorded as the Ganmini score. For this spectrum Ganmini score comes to 37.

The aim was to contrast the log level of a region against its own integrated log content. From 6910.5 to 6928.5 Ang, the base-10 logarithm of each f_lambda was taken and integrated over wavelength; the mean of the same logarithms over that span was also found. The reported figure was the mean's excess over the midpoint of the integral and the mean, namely -13.3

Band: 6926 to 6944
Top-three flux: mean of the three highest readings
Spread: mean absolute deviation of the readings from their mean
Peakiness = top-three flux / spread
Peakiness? 92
